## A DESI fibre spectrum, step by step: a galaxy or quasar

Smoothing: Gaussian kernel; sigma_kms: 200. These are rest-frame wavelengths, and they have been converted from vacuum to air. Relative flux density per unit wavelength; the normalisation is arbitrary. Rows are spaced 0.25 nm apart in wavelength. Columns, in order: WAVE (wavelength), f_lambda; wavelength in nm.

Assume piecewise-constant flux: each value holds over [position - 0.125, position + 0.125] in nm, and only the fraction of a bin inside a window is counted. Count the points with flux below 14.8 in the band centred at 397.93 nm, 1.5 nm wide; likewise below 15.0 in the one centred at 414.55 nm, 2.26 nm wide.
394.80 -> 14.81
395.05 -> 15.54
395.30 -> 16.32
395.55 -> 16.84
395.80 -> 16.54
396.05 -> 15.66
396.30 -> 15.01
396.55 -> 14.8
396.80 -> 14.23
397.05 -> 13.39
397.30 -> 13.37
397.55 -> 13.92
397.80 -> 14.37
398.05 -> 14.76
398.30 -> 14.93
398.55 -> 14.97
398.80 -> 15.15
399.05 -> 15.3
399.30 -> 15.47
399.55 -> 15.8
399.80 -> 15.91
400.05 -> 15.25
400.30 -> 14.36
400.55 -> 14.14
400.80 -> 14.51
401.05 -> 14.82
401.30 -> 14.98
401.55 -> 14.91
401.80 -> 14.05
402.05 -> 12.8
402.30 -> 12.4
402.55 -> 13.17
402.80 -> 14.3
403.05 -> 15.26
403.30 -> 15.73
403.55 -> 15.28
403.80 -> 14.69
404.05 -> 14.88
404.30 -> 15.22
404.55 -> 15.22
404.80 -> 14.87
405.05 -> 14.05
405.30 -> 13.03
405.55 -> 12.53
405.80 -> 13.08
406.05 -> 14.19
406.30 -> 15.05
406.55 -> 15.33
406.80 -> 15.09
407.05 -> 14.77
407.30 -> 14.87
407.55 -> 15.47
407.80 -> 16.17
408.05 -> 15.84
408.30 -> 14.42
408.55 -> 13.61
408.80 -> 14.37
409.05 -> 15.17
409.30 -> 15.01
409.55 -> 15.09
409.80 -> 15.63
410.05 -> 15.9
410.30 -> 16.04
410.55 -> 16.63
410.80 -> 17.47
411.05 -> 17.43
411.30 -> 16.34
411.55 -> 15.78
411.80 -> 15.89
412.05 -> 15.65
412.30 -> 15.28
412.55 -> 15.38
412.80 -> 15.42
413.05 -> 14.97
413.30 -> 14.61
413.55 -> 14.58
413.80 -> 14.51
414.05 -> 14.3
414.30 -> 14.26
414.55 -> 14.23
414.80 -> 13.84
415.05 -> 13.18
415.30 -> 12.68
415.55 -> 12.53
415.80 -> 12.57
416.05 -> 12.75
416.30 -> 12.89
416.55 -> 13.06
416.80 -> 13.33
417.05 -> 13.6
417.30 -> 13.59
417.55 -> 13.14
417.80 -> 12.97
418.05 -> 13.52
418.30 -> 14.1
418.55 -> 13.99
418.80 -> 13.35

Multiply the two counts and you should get 36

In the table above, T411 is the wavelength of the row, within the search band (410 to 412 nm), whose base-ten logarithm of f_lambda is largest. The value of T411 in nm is 410.80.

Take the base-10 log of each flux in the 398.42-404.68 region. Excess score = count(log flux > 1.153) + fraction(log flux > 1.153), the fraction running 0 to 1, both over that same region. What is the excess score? 21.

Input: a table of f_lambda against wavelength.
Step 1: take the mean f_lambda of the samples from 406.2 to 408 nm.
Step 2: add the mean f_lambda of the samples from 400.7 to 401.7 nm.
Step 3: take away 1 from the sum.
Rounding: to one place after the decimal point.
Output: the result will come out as 29.1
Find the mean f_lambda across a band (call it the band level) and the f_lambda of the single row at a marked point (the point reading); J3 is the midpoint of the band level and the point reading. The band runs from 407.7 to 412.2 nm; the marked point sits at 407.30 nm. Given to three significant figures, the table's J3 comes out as 15.3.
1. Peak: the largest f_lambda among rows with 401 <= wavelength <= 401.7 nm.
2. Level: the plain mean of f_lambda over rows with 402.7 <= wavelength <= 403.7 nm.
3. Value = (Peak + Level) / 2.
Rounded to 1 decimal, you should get 15.1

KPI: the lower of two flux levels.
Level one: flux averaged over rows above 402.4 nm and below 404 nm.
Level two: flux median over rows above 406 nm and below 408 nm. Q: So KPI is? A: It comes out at 14.7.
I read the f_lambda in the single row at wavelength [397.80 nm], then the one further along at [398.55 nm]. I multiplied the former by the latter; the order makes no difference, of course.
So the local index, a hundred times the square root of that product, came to 1467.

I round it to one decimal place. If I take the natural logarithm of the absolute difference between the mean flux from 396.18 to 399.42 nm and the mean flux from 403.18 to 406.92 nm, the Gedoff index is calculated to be -3.2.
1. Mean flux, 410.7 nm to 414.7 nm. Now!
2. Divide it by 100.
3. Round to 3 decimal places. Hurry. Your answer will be 0.154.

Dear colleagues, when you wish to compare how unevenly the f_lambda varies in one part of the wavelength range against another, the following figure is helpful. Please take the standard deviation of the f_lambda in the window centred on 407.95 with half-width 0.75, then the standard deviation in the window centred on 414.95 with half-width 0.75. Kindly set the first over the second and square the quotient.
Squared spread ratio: 1.6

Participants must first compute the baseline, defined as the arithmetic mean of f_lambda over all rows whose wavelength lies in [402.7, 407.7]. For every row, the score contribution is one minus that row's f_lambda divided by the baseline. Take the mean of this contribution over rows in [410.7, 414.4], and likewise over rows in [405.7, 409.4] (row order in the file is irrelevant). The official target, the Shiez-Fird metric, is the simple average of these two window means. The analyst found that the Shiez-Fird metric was -0.034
